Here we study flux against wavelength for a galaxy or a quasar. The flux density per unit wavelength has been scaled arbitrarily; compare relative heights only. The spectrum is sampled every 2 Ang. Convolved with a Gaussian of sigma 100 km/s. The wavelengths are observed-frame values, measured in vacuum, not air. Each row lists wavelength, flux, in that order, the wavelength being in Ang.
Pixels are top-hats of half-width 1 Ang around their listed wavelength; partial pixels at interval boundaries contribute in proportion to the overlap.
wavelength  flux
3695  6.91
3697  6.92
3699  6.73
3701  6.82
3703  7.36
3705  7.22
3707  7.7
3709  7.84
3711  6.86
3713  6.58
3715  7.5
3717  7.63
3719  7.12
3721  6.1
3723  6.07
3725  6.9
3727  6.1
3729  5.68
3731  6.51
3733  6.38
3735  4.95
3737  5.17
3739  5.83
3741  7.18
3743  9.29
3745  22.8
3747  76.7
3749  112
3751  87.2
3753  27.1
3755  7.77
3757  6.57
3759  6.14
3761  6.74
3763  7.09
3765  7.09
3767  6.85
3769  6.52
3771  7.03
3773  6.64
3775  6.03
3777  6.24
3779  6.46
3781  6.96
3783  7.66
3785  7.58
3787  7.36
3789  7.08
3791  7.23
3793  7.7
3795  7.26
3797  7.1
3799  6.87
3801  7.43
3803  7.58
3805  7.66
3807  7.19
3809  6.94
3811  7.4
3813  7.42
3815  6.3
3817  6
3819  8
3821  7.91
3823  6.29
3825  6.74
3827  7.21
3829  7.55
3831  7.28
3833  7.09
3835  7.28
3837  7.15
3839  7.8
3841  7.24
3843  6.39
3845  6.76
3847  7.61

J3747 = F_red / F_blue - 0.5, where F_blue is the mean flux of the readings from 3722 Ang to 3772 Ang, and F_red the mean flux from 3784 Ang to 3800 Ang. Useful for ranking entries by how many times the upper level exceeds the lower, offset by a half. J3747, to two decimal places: -0.10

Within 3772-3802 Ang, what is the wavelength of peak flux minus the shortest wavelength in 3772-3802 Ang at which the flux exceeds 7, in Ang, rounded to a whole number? 10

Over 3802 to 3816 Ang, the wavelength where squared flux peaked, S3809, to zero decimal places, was 3805 Ang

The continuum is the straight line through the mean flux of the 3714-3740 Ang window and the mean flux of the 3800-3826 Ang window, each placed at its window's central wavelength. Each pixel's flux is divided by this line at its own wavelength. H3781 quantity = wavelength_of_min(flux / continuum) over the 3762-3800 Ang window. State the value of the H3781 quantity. 3775 Ang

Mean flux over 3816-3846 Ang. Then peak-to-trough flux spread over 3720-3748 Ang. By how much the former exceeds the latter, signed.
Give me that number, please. -65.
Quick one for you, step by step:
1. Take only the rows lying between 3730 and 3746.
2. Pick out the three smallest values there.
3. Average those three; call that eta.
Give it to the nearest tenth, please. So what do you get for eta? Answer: 5.3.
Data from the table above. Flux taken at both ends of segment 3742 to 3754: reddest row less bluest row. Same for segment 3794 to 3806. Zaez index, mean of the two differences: 9.1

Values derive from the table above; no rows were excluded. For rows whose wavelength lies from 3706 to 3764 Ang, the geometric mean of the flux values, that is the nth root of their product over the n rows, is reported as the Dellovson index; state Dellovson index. 9.57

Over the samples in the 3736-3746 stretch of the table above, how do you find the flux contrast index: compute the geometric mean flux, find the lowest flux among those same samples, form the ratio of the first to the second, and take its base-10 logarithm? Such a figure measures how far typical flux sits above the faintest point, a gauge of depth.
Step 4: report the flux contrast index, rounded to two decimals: 0.22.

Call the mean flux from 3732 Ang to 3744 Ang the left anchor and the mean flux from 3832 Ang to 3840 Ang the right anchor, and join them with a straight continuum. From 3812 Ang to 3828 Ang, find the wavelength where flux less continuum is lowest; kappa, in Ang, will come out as 3817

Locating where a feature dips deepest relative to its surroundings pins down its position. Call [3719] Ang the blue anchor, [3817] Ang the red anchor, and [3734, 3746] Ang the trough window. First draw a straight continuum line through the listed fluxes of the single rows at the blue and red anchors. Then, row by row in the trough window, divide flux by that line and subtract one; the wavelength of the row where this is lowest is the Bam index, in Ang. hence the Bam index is 3735 Ang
